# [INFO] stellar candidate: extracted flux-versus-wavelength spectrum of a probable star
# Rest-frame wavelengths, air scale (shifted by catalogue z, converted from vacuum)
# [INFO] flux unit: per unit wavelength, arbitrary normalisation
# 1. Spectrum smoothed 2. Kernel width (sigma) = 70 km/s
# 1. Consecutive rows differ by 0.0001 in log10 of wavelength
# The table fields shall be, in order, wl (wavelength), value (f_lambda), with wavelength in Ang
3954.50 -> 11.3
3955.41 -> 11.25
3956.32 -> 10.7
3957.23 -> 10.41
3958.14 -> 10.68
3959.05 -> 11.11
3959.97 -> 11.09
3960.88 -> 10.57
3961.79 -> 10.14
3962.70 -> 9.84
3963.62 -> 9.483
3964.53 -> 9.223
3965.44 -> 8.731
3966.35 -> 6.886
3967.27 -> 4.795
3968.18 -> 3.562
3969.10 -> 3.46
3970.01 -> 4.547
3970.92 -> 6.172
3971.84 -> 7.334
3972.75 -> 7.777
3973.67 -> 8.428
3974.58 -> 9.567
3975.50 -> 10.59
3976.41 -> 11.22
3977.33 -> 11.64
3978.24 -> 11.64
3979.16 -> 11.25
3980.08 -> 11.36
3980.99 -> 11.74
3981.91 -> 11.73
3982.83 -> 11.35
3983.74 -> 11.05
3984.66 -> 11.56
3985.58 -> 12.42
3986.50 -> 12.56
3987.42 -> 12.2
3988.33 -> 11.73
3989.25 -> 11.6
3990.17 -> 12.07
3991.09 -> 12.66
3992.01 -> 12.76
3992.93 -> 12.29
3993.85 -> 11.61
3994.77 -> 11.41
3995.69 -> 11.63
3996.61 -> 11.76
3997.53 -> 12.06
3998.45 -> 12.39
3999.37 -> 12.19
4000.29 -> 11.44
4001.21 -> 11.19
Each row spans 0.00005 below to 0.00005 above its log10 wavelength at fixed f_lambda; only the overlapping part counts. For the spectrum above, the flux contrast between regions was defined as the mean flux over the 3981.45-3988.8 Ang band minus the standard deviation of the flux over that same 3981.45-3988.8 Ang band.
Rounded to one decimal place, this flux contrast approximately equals 11.3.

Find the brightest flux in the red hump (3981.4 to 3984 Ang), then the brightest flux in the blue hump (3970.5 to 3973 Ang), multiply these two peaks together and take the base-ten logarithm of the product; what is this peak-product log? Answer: 1.960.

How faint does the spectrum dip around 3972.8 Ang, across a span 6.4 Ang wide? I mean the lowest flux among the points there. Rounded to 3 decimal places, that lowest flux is 4.547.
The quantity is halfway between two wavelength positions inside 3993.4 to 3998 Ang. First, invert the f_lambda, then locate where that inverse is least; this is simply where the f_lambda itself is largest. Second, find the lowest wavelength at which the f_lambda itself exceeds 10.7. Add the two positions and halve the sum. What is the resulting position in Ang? 3995.7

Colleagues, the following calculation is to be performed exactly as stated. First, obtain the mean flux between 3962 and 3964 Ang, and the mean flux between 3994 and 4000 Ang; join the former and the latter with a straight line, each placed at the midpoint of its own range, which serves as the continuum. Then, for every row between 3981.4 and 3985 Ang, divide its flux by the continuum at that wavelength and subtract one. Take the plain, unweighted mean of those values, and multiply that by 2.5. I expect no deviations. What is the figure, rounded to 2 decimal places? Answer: 0.10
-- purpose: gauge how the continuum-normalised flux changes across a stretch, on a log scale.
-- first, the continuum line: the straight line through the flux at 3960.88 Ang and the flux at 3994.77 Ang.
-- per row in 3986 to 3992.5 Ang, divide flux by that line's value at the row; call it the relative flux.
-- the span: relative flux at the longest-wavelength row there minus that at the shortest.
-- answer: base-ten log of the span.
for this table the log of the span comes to -2.4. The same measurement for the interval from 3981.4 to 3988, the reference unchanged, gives -1.5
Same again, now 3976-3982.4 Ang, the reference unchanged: -1.5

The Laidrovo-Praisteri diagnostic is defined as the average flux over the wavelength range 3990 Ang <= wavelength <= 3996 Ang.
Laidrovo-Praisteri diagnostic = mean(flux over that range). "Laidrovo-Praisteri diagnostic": 12.1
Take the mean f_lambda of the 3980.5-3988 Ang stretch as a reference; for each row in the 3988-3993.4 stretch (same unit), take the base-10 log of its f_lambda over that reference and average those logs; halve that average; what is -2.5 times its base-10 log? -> 5.5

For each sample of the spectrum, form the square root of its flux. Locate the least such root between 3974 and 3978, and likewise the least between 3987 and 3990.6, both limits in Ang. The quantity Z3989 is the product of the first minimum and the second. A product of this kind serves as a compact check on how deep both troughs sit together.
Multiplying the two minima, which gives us 10.5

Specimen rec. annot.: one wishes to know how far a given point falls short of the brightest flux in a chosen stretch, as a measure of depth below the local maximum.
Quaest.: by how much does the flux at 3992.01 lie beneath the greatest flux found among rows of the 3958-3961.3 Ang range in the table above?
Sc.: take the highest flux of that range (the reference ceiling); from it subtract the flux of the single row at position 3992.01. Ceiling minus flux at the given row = -2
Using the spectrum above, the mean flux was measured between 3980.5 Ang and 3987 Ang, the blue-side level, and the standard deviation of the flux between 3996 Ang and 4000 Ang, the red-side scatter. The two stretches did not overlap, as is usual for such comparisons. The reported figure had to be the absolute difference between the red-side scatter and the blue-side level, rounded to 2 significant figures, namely 12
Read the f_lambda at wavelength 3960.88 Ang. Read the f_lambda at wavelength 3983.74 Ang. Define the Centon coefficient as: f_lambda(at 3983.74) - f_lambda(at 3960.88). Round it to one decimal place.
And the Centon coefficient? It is 0.5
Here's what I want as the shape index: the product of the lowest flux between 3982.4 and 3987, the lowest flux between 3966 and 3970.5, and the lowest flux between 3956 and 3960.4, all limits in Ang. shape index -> 398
